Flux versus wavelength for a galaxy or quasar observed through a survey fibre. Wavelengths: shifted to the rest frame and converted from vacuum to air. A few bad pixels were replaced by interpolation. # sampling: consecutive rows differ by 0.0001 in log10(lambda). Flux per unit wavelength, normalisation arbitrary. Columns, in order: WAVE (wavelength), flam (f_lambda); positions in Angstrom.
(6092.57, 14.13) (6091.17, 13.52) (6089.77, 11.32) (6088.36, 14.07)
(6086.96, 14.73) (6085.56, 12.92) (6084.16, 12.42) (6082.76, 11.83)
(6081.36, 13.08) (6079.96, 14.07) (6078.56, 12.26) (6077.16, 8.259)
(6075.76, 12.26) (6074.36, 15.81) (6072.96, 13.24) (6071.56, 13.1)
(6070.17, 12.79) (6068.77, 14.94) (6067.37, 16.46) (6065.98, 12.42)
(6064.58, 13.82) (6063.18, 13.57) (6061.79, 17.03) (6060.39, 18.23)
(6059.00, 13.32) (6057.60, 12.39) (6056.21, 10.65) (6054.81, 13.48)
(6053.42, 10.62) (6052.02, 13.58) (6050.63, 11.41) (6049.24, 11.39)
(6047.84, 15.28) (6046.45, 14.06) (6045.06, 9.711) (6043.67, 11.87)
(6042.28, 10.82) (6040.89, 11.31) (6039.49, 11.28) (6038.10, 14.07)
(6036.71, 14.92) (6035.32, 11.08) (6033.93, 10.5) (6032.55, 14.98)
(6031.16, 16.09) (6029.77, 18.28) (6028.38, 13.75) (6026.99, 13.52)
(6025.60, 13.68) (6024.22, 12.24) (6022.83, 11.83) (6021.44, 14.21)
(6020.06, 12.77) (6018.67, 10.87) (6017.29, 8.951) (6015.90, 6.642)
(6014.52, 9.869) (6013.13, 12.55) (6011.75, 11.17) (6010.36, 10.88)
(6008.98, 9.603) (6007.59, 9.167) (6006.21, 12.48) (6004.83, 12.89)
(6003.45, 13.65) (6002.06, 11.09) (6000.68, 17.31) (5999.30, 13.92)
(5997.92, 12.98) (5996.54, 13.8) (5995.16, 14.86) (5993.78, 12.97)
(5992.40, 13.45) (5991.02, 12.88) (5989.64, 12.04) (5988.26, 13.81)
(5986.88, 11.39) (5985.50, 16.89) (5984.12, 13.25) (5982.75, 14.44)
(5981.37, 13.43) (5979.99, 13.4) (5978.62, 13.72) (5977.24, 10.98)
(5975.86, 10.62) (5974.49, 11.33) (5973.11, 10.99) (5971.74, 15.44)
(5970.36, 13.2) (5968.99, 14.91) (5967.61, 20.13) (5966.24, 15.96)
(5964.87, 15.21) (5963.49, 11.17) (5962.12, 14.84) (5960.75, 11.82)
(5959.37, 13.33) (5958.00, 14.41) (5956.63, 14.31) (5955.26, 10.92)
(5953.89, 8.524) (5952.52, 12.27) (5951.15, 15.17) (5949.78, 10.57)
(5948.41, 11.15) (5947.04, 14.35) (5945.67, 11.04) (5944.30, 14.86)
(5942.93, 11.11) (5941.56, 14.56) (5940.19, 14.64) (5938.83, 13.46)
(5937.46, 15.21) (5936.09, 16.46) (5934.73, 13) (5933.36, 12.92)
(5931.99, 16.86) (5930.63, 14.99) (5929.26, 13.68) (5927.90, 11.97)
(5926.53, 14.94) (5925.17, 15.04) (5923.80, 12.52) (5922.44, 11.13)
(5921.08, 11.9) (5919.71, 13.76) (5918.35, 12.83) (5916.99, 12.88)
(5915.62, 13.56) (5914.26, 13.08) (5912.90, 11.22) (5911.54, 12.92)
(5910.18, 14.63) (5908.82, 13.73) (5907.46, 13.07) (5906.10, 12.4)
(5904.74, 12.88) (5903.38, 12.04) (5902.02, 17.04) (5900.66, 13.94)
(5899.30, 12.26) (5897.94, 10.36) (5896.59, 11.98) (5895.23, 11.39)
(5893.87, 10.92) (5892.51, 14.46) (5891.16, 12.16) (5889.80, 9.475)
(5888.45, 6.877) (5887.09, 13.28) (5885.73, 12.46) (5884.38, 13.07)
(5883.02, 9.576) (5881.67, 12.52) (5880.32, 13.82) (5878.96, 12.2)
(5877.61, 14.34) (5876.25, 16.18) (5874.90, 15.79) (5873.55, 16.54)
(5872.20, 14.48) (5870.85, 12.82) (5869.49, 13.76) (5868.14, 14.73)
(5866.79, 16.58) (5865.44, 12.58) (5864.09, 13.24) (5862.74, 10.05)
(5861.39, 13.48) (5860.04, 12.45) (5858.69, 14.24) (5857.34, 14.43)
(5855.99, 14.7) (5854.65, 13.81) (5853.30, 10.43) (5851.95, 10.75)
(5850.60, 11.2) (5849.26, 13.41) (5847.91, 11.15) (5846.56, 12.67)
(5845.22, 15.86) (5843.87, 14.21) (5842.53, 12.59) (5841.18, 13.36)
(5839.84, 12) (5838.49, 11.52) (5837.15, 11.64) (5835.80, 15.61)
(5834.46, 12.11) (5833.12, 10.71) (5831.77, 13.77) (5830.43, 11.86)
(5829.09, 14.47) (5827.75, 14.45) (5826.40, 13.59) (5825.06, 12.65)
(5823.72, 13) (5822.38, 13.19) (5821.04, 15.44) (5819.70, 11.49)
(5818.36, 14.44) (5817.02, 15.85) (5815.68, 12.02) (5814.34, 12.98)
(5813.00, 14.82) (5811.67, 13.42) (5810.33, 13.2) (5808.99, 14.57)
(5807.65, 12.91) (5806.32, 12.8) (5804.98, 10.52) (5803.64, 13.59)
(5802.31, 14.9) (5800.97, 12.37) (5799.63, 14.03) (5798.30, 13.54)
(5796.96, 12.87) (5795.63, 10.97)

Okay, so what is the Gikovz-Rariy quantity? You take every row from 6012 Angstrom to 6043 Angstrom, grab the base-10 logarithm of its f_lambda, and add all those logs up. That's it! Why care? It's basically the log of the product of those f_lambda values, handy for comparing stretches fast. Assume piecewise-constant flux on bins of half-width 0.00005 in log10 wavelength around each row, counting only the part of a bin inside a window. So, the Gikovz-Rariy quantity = 23.9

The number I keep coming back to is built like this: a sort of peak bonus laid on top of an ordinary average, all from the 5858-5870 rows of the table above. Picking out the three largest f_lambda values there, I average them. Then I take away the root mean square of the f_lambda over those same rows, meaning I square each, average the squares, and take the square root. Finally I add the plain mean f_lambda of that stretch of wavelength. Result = 15.1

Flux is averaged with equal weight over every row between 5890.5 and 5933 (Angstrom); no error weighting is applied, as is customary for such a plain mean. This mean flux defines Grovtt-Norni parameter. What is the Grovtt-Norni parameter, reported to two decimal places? 13.11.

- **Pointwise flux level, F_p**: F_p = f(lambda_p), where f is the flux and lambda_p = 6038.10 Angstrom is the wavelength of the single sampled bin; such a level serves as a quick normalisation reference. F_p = 14.07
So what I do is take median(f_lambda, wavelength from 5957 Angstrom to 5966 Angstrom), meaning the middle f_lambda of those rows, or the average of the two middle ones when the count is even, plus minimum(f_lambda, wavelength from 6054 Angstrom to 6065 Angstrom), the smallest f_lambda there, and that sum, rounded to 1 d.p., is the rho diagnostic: 24.5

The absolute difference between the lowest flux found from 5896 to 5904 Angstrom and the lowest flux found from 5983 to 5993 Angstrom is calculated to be 1.0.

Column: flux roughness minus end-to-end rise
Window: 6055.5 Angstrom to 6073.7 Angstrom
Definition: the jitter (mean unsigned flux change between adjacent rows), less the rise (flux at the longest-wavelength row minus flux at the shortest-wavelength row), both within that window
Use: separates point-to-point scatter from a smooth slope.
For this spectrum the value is -1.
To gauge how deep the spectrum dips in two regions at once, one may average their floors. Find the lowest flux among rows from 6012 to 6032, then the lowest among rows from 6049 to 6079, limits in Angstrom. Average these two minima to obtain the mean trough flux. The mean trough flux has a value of 7.5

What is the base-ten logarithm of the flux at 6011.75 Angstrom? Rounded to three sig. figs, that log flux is 1.05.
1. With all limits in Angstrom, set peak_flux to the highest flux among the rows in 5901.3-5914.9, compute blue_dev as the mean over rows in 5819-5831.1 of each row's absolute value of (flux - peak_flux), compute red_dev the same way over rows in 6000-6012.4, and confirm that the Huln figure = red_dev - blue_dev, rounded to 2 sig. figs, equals 1.4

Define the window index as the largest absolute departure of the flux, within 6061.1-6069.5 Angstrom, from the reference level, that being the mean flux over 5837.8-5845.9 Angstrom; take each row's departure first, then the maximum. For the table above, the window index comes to 3.8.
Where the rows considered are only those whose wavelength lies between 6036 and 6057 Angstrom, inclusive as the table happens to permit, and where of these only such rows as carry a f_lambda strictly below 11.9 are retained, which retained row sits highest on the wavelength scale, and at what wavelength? 6056.21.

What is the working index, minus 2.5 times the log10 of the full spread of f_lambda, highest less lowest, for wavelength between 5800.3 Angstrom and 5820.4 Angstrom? -1.82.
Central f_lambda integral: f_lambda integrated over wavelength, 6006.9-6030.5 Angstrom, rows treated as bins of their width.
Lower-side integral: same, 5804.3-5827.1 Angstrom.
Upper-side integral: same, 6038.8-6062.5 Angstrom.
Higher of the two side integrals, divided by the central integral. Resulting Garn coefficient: 1.10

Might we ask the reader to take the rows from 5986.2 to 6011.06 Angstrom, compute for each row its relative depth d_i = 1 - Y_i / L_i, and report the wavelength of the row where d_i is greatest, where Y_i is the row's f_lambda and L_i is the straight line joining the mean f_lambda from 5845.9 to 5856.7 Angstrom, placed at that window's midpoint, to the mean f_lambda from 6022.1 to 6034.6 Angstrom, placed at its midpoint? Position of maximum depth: 6007.59 Angstrom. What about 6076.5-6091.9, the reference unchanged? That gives 6077.16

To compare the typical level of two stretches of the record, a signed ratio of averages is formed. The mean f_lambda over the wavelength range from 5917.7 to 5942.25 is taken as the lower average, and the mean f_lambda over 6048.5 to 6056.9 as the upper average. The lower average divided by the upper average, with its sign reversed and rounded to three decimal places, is -1.171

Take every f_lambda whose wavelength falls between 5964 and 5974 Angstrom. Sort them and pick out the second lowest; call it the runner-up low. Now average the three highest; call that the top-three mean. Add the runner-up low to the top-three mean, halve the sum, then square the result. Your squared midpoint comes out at 231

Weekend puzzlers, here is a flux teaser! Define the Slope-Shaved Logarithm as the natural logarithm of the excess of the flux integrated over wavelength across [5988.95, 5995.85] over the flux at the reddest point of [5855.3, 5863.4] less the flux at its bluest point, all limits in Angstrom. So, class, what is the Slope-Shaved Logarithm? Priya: 4.56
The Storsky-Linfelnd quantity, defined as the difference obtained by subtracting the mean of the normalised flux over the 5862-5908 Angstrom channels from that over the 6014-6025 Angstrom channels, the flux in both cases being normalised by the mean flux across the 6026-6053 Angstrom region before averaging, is -0.15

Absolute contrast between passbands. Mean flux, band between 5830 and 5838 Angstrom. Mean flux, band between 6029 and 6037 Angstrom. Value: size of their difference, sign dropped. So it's 1.7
